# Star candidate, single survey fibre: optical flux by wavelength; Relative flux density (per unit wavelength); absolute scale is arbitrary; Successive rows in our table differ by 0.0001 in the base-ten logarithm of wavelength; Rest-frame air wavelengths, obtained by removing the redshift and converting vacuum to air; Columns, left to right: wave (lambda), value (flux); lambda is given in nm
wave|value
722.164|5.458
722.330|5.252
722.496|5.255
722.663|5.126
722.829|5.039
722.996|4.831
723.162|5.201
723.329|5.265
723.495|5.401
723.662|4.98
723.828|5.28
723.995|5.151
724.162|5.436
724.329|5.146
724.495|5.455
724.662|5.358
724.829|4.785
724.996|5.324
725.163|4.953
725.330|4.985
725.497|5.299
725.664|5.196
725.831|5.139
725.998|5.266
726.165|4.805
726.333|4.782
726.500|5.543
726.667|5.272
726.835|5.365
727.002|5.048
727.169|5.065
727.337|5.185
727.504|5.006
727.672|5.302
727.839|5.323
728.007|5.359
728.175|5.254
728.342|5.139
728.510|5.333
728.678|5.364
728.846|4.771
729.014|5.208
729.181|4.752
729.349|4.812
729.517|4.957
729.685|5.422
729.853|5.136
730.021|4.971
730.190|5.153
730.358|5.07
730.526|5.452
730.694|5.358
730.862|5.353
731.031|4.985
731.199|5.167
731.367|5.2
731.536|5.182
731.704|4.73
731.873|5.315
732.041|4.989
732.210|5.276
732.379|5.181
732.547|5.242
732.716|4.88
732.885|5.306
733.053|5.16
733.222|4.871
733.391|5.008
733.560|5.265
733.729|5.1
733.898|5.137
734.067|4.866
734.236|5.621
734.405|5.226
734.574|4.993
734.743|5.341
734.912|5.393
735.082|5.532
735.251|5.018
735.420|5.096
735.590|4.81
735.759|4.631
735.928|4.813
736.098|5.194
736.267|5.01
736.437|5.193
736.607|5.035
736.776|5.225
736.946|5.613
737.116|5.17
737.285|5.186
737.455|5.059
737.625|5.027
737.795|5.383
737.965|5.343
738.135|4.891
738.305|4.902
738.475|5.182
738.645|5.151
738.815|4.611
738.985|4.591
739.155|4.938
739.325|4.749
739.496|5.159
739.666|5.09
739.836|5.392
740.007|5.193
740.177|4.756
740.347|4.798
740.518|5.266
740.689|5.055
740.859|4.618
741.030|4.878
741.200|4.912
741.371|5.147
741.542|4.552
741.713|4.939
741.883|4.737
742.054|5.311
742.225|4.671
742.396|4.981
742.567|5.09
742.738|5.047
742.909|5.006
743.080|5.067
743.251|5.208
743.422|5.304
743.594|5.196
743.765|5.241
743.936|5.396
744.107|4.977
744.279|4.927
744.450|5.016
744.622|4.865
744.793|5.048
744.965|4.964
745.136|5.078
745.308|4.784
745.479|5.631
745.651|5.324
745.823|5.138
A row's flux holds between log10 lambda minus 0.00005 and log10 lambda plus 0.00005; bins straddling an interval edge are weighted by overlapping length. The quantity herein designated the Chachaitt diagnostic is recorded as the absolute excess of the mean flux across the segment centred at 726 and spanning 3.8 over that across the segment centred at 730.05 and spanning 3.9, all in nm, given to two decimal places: 0.04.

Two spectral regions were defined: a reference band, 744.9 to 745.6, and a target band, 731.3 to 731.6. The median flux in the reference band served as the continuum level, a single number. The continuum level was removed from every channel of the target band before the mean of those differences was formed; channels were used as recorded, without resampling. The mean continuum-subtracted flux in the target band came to 0.17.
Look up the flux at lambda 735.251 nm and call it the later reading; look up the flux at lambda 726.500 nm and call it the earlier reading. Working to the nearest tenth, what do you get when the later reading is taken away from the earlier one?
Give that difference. 0.5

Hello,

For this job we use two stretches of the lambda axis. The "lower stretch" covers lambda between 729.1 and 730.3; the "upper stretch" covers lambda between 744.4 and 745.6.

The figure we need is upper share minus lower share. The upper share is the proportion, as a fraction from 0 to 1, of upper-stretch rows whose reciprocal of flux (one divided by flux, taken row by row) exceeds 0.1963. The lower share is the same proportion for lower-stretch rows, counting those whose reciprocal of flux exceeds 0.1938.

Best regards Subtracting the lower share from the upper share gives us 0.0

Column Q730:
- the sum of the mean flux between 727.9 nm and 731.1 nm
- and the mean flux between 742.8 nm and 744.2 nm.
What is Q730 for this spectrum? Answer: 10.32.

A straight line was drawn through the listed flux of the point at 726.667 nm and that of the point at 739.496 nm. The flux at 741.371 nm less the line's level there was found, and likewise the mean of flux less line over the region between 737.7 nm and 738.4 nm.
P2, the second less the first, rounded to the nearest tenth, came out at 0.0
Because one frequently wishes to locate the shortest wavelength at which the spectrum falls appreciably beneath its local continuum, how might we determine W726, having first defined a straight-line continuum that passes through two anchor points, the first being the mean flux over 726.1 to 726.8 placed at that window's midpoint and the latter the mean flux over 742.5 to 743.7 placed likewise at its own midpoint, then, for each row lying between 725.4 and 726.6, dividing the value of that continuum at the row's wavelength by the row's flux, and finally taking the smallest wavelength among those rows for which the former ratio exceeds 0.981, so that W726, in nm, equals 725.664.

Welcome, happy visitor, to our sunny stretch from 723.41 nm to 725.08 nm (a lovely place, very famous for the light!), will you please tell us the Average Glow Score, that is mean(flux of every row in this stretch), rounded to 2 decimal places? 5.23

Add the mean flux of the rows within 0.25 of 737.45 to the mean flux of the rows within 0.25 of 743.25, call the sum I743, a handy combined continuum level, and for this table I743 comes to 10.3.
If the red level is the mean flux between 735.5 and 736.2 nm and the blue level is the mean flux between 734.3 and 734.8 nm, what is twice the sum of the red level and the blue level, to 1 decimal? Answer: 20.1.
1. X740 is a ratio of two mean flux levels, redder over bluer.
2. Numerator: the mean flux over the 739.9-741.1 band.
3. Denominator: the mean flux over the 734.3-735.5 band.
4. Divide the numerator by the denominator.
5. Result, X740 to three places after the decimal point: 0.944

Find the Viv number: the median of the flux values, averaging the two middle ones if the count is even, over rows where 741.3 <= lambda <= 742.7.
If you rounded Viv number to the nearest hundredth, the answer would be 4.96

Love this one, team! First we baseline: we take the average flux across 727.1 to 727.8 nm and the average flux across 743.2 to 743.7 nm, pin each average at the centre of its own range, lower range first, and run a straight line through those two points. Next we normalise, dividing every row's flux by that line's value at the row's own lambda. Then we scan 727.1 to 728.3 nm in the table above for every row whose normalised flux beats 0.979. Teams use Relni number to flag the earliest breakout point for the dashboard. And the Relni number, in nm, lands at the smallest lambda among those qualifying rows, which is 727.169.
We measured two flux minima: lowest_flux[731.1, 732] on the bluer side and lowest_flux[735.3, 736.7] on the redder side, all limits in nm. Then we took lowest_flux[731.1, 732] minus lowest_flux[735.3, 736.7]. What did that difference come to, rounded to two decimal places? 0.10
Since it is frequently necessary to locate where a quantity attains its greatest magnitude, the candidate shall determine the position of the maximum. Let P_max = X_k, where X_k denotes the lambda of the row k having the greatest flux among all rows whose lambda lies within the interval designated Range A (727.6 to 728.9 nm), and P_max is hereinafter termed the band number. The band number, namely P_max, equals 728.678 nm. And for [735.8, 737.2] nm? 736.946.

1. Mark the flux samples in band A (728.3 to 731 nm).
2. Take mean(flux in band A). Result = 5.14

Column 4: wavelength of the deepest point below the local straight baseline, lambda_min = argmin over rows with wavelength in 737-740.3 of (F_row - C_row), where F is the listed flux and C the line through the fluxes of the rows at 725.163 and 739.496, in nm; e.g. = 738.985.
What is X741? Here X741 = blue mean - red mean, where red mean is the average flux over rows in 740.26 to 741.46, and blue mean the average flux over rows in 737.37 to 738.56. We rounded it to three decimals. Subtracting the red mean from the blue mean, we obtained 0.159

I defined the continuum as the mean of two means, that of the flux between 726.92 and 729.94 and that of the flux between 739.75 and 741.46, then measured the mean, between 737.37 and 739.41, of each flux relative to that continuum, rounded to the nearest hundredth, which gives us 0.98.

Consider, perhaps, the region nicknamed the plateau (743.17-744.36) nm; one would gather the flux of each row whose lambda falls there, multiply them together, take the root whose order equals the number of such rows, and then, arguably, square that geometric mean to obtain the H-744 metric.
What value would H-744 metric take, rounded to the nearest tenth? 26.8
